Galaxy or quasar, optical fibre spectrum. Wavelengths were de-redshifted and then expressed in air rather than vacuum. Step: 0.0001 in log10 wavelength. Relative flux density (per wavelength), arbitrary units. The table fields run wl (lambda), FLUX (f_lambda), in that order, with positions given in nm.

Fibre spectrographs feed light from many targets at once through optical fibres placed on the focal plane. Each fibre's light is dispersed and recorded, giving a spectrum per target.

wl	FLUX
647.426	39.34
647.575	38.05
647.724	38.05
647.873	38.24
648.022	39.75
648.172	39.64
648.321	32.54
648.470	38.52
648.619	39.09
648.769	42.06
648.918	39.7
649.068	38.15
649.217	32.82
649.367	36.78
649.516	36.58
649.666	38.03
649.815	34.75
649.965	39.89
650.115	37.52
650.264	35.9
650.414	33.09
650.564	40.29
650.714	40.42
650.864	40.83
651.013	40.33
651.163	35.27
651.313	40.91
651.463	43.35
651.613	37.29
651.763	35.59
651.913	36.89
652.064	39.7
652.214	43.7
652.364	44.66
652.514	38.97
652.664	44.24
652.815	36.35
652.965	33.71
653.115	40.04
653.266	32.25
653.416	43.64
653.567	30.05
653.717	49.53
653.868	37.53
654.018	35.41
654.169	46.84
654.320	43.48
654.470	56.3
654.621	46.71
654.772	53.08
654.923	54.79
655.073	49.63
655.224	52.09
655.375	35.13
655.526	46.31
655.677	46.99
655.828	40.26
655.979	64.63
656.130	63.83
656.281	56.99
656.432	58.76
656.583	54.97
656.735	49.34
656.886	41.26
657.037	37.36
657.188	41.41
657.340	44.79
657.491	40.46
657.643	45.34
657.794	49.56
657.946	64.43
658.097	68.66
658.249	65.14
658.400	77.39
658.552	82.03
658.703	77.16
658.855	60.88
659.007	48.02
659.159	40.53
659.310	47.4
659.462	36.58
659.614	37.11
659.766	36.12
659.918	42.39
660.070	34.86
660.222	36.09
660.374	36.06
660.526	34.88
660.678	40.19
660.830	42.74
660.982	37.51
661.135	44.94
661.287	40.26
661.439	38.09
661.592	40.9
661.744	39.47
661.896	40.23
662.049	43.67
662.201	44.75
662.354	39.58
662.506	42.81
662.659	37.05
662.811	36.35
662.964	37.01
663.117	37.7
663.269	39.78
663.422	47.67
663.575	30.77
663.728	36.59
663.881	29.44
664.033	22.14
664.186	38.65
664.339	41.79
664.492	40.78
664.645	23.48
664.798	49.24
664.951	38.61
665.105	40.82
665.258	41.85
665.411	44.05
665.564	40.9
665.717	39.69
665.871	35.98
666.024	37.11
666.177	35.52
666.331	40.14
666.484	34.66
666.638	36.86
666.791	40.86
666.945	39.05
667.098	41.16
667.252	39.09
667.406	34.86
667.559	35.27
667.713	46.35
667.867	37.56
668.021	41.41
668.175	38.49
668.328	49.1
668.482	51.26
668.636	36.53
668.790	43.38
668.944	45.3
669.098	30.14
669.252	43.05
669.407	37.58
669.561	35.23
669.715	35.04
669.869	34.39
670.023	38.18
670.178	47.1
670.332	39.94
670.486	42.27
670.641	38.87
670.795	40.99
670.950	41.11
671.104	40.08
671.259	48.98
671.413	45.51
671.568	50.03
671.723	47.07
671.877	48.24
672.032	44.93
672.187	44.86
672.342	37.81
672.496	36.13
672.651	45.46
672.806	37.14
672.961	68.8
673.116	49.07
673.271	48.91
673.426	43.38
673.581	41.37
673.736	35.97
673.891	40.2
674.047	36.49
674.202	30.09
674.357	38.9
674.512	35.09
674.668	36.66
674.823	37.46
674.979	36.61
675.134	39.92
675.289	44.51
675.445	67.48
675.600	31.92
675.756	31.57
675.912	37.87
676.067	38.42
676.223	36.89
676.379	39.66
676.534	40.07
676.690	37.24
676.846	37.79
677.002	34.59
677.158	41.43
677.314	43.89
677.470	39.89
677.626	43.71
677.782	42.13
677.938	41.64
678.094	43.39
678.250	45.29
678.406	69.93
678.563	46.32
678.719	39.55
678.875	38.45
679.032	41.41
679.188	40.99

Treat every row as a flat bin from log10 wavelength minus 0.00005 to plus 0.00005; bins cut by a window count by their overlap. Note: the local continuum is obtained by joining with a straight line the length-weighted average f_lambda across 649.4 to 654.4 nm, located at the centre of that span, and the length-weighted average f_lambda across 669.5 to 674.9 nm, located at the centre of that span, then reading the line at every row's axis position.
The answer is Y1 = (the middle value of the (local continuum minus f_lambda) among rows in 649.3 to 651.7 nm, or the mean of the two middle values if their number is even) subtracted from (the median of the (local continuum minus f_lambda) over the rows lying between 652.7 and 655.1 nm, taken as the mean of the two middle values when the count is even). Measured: -5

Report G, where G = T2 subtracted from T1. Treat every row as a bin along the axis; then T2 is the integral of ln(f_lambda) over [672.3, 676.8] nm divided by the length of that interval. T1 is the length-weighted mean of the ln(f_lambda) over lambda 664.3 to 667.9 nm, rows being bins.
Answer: -0.035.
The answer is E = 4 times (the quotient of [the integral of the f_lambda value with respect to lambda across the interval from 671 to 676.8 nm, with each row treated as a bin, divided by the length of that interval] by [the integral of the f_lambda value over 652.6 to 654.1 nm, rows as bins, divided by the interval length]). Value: 4.38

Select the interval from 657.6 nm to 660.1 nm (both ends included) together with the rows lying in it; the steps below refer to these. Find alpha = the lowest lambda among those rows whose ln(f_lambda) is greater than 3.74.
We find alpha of 657.643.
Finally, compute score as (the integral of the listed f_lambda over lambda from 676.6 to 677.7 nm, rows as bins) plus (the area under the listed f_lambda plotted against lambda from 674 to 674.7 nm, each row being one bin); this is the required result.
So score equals 68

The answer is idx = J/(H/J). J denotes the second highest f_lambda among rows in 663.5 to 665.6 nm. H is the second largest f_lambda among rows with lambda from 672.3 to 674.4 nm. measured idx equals 40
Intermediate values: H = 49.07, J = 44.05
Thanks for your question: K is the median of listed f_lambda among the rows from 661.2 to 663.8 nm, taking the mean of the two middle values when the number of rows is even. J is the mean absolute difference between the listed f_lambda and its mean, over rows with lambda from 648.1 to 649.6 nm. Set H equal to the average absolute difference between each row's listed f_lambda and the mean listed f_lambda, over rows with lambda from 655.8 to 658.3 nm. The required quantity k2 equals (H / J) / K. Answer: 0.10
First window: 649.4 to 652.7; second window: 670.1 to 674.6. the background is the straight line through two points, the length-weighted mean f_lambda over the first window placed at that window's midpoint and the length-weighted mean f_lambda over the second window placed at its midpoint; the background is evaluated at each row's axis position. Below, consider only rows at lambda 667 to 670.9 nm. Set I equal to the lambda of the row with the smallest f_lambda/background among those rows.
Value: 669.098 nm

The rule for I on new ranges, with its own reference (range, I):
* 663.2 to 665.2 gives 664.033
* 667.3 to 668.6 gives 667.406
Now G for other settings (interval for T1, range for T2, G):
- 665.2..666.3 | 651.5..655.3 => -0.067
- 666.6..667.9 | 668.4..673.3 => -0.082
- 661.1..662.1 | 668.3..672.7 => -0.018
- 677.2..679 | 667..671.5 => 0.090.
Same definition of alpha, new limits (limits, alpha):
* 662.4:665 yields 662.506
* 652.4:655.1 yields 652.664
